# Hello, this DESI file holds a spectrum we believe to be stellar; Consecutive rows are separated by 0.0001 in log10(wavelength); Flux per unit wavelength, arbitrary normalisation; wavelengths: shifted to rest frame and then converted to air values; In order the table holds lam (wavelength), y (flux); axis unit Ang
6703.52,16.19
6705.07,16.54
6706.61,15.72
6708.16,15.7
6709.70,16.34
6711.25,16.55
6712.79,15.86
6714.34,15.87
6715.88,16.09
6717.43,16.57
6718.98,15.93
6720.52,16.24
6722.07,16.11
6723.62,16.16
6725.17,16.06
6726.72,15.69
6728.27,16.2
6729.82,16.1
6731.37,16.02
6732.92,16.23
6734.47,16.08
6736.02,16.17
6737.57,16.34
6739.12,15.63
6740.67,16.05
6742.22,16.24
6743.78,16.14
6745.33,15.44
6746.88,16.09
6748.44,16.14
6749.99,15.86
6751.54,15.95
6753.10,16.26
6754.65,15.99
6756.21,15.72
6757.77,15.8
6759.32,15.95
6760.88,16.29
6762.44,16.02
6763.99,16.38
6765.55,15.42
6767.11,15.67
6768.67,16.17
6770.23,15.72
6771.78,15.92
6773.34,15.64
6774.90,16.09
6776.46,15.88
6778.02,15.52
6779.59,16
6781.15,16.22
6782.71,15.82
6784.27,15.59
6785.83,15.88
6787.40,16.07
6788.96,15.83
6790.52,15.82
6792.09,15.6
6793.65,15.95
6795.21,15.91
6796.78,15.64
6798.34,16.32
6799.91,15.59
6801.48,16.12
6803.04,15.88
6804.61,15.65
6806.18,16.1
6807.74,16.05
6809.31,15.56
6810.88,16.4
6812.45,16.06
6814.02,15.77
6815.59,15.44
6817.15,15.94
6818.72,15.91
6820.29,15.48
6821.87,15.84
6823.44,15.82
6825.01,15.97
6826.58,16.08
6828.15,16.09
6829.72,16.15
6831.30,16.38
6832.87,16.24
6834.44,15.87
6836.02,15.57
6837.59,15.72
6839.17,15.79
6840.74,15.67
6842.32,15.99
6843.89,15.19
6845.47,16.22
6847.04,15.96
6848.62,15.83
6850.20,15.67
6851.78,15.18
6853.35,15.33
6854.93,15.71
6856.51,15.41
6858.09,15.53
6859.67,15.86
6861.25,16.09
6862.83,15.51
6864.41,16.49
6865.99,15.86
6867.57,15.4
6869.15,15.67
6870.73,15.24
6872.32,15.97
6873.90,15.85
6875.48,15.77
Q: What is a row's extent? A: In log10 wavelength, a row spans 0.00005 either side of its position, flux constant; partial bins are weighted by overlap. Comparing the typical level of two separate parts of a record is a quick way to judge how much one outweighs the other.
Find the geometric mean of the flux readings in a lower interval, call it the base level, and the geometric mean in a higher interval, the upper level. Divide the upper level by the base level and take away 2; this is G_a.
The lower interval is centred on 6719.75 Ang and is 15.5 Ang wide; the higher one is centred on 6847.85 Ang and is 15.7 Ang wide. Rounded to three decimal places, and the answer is -1.024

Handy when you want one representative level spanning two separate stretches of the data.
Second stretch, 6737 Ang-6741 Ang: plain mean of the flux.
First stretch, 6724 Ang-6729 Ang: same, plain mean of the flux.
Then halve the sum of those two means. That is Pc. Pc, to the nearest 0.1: 16.0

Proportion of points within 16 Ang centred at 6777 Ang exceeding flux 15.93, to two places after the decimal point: 0.30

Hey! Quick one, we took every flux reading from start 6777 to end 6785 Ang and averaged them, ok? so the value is 15.83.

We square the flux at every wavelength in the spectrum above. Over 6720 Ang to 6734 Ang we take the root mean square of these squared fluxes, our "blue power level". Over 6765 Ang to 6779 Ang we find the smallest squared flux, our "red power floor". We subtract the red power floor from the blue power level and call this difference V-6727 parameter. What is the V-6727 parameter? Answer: 21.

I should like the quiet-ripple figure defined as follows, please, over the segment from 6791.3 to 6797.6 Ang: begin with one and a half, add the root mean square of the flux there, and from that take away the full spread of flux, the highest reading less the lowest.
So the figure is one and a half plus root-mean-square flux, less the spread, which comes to 16.9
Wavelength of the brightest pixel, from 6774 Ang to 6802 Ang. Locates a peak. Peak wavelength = 6798.34 Ang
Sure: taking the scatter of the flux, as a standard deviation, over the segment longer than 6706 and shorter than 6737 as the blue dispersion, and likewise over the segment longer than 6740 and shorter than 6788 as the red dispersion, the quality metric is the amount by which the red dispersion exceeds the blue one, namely 0.01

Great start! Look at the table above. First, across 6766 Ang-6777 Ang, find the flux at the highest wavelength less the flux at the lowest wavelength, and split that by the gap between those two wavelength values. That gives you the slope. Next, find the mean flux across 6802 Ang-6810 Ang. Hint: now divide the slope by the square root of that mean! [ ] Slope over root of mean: 0.006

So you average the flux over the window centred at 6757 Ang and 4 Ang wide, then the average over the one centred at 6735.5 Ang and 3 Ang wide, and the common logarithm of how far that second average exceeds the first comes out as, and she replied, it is -0.4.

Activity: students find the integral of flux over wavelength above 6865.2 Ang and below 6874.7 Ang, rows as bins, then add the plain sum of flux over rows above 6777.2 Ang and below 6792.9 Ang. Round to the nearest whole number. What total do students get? 307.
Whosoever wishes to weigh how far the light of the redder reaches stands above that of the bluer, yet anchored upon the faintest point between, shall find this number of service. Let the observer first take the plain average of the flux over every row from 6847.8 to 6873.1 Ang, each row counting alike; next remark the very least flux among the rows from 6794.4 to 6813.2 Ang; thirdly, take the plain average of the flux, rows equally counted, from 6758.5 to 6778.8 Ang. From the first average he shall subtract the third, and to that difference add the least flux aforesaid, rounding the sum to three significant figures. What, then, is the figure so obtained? 15.3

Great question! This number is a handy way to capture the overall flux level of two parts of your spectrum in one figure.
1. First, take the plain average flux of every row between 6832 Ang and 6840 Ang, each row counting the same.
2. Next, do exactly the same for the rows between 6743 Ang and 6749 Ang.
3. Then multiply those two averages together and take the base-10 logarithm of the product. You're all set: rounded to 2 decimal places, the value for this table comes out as 2.40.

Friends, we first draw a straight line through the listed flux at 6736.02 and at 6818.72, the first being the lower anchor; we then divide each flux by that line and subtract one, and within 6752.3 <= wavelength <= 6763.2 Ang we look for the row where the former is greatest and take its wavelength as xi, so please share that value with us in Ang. 6760.88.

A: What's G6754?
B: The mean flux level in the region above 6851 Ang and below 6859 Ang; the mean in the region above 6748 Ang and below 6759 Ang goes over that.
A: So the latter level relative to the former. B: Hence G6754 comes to 1.03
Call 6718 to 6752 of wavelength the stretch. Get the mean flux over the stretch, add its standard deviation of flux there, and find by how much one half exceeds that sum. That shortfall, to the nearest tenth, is -15.8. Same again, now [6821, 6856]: -15.6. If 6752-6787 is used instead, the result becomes -15.7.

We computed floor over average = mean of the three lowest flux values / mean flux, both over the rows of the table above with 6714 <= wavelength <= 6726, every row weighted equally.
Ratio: 0.989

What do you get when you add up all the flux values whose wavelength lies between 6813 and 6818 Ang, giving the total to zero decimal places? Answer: 47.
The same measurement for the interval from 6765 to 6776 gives 111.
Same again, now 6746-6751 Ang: 48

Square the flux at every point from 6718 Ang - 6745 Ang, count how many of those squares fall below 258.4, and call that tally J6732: 6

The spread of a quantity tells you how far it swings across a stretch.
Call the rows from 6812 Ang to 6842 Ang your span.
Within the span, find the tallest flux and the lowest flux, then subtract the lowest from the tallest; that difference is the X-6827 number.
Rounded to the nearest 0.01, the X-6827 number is 0.94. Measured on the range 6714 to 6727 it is 0.88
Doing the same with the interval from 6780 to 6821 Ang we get 0.96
